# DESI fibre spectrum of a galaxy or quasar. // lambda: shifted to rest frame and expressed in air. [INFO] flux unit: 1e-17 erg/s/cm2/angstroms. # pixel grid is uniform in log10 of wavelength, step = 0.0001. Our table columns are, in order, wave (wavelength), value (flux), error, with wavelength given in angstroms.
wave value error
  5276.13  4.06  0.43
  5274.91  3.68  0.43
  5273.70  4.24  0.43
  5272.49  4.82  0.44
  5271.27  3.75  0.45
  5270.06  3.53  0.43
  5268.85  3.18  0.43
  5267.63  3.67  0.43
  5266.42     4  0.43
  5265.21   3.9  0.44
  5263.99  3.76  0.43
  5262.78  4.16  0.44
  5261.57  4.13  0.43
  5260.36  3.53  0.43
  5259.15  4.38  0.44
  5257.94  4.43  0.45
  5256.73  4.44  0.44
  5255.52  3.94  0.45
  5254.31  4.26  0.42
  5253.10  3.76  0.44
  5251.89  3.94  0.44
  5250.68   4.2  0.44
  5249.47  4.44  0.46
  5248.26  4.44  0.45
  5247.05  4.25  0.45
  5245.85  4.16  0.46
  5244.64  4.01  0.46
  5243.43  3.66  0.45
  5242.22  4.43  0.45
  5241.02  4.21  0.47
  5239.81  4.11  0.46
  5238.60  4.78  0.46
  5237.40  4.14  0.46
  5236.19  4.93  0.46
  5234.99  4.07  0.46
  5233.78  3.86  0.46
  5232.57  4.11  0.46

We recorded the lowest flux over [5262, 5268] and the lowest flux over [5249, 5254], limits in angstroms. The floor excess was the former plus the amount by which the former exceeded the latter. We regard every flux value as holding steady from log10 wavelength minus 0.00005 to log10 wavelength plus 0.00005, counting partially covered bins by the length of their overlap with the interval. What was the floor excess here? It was 3.6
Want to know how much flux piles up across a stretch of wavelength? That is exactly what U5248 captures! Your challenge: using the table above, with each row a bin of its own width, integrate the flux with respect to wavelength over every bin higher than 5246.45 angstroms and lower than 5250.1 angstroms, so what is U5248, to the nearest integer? 16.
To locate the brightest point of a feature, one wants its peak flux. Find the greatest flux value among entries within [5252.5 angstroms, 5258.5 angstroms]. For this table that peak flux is 4.44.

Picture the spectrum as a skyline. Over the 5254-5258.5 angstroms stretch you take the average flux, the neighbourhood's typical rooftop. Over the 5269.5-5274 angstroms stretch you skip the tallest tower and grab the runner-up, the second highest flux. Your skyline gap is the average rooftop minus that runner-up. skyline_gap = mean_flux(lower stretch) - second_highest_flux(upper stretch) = 0.03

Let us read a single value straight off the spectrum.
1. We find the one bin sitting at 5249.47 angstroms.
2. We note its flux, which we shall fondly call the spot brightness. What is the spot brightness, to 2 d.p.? 4.44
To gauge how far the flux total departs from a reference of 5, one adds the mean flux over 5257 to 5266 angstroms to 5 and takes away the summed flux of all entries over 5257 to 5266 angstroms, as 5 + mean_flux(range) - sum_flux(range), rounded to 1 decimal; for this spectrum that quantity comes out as -19.2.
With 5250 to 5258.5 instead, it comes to -19.8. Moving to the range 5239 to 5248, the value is -19.7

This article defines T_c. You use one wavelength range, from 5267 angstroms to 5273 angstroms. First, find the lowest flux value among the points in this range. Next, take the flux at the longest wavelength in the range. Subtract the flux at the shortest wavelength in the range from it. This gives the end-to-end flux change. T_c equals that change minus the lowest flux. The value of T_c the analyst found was -2.0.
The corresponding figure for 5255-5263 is -3.3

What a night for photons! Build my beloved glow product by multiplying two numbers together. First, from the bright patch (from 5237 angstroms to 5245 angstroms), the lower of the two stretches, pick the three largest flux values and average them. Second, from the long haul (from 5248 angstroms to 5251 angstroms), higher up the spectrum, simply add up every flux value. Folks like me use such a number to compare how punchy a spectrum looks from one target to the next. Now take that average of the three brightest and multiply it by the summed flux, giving 59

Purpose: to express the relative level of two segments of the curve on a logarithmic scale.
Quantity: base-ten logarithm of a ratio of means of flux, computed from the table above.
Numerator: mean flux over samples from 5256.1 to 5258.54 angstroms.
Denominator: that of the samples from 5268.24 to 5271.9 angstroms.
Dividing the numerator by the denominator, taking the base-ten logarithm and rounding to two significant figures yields 0.10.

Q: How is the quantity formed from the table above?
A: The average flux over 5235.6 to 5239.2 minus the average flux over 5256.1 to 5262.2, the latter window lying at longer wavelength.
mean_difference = 0.43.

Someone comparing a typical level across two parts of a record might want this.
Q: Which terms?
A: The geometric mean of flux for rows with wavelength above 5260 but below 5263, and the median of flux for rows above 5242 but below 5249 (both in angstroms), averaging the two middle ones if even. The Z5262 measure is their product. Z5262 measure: 16.5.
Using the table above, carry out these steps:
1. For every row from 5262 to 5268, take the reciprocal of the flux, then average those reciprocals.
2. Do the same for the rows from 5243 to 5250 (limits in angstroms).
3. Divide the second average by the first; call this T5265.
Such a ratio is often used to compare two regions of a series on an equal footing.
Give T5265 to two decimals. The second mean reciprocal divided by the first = 0.94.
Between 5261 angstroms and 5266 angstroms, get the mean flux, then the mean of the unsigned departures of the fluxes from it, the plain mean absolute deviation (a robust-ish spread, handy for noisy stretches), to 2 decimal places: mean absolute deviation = 0.16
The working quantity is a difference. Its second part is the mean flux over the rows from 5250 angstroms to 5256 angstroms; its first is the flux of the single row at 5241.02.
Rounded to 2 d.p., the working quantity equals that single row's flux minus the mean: 0.19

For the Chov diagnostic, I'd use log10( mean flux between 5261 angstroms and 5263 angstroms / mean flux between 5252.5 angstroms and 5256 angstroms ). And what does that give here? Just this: 0.017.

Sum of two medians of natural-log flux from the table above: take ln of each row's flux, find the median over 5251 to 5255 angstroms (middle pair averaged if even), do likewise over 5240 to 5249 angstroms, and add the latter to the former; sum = 2.81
